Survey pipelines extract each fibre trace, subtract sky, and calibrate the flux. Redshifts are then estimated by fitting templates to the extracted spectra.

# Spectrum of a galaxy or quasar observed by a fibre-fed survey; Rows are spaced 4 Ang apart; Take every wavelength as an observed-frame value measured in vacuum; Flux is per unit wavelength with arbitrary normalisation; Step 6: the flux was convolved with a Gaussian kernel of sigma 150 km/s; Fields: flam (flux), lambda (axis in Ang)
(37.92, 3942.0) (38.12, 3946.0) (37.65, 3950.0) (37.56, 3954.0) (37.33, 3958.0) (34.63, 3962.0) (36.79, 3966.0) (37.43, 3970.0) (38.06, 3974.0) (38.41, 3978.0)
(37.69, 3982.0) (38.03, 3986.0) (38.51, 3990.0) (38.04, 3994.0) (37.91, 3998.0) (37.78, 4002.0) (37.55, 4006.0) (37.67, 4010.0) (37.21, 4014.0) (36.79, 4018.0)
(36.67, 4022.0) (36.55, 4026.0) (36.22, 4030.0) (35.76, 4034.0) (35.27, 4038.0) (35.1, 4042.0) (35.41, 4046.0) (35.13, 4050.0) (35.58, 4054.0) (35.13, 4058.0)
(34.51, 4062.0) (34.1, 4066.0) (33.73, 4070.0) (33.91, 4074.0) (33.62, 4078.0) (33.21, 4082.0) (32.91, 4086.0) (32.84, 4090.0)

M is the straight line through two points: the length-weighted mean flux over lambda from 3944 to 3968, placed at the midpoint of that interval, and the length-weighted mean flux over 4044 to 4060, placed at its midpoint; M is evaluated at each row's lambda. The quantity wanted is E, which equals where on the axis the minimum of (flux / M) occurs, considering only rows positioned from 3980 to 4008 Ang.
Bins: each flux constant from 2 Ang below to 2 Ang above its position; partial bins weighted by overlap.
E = 3982.0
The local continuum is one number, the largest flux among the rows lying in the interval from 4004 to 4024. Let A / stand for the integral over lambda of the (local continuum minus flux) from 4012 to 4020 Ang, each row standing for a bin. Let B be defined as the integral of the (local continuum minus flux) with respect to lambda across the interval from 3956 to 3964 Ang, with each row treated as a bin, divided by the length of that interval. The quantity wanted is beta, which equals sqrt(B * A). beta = 3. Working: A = 5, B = 1.7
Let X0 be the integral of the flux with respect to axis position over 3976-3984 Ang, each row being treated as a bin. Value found 304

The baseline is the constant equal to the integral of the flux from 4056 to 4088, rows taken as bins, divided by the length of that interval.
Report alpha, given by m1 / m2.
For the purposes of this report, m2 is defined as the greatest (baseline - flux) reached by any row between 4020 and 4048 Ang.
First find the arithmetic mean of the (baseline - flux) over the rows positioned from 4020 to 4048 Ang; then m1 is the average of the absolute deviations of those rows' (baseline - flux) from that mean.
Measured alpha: -0.4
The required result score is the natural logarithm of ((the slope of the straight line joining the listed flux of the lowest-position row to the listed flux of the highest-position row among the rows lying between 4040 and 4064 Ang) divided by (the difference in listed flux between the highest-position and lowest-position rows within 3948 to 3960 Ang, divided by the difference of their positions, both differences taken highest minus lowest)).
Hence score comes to -0.3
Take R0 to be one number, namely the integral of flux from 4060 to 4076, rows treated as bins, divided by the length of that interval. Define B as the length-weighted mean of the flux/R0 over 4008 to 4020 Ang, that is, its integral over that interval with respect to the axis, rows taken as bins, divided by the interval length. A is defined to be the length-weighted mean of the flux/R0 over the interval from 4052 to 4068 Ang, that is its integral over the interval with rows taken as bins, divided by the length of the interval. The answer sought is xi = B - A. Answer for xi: 0.070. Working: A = 1.02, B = 1.09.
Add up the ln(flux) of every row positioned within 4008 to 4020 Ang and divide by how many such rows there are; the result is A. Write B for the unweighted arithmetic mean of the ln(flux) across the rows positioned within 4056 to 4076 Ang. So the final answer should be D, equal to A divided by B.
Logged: 1.02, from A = 3.62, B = 3.53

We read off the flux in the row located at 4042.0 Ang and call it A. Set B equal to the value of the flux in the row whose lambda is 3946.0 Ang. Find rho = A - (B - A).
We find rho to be 32.1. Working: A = 35.1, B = 38.12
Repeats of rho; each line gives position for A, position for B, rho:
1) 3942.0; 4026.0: 39.3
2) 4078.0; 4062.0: 32.7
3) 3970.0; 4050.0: 39.7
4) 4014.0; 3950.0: 36.8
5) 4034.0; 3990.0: 33.0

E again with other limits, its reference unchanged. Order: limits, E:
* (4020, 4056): 4042.0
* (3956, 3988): 3962.0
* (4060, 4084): 4082.0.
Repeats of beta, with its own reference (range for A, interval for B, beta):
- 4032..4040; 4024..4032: 5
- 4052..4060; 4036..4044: 7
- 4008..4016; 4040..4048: 2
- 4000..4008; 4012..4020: 0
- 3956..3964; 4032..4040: 5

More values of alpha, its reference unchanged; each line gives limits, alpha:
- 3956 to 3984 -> -1.1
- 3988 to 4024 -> -0.2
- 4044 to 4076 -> 3.9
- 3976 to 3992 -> -0.1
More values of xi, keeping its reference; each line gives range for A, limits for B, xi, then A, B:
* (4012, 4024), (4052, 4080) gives -0.074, 1.08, 1.01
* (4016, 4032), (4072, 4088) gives -0.092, 1.07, 0.98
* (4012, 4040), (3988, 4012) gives 0.046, 1.07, 1.11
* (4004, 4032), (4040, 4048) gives -0.050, 1.08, 1.04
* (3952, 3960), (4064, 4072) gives -0.104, 1.10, 1.00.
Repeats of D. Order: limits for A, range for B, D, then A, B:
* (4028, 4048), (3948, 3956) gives 0.98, 3.57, 3.63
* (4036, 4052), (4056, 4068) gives 1.01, 3.56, 3.54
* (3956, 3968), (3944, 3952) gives 0.99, 3.59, 3.63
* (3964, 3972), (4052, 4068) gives 1.02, 3.61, 3.55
